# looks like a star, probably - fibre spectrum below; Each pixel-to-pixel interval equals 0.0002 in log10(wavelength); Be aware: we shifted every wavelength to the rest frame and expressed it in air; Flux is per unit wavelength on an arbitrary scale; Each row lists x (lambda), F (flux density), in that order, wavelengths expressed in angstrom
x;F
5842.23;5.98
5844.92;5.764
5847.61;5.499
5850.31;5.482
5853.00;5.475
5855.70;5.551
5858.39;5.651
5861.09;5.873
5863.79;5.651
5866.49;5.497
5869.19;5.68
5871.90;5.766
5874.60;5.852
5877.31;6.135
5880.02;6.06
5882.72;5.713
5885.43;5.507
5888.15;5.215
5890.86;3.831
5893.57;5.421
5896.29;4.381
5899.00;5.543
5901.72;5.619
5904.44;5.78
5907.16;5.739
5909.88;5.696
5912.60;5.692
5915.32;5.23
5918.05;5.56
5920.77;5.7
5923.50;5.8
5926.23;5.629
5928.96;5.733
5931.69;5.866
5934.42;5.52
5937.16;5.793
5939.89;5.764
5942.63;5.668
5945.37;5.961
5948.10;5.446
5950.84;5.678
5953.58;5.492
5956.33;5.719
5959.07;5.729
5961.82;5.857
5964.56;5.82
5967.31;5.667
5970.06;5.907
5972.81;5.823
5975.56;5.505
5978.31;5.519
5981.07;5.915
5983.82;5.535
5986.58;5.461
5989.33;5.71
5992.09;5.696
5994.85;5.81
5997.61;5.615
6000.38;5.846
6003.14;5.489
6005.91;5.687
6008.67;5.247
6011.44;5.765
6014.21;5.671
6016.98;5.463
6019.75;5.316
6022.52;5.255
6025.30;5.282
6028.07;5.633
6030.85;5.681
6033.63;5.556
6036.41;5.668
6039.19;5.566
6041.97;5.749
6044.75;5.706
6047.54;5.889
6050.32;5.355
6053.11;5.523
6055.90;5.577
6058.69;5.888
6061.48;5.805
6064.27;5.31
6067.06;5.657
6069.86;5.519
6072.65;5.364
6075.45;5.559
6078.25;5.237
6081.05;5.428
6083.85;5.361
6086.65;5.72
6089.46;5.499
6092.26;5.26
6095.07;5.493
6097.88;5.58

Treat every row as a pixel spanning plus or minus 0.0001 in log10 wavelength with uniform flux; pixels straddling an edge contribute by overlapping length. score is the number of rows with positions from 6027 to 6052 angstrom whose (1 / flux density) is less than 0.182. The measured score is 8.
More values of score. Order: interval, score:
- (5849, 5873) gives 7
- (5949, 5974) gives 8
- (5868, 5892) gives 7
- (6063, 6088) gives 4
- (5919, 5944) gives 9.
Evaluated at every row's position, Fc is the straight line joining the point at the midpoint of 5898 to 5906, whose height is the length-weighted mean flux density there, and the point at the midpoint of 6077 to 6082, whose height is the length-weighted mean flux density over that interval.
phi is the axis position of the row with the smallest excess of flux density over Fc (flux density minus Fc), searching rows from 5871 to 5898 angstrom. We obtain 5890.86 angstrom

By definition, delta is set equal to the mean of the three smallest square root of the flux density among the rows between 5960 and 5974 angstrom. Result 2.40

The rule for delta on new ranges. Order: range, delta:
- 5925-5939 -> 2.37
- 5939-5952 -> 2.37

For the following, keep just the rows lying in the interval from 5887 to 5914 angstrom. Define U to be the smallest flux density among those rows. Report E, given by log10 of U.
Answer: 0.583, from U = 3.831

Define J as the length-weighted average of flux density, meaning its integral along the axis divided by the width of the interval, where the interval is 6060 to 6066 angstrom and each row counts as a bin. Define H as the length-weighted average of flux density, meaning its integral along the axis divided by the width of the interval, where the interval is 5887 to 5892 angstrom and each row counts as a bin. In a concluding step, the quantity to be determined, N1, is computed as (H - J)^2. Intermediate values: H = 4.53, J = 5.57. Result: 1.10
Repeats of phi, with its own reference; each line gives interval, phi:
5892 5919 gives 5896.29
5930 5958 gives 5948.10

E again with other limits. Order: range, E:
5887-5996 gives 0.583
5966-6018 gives 0.720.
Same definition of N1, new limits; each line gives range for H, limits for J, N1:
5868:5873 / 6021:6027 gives 0.18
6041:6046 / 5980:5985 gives 0.00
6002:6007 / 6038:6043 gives 0.01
